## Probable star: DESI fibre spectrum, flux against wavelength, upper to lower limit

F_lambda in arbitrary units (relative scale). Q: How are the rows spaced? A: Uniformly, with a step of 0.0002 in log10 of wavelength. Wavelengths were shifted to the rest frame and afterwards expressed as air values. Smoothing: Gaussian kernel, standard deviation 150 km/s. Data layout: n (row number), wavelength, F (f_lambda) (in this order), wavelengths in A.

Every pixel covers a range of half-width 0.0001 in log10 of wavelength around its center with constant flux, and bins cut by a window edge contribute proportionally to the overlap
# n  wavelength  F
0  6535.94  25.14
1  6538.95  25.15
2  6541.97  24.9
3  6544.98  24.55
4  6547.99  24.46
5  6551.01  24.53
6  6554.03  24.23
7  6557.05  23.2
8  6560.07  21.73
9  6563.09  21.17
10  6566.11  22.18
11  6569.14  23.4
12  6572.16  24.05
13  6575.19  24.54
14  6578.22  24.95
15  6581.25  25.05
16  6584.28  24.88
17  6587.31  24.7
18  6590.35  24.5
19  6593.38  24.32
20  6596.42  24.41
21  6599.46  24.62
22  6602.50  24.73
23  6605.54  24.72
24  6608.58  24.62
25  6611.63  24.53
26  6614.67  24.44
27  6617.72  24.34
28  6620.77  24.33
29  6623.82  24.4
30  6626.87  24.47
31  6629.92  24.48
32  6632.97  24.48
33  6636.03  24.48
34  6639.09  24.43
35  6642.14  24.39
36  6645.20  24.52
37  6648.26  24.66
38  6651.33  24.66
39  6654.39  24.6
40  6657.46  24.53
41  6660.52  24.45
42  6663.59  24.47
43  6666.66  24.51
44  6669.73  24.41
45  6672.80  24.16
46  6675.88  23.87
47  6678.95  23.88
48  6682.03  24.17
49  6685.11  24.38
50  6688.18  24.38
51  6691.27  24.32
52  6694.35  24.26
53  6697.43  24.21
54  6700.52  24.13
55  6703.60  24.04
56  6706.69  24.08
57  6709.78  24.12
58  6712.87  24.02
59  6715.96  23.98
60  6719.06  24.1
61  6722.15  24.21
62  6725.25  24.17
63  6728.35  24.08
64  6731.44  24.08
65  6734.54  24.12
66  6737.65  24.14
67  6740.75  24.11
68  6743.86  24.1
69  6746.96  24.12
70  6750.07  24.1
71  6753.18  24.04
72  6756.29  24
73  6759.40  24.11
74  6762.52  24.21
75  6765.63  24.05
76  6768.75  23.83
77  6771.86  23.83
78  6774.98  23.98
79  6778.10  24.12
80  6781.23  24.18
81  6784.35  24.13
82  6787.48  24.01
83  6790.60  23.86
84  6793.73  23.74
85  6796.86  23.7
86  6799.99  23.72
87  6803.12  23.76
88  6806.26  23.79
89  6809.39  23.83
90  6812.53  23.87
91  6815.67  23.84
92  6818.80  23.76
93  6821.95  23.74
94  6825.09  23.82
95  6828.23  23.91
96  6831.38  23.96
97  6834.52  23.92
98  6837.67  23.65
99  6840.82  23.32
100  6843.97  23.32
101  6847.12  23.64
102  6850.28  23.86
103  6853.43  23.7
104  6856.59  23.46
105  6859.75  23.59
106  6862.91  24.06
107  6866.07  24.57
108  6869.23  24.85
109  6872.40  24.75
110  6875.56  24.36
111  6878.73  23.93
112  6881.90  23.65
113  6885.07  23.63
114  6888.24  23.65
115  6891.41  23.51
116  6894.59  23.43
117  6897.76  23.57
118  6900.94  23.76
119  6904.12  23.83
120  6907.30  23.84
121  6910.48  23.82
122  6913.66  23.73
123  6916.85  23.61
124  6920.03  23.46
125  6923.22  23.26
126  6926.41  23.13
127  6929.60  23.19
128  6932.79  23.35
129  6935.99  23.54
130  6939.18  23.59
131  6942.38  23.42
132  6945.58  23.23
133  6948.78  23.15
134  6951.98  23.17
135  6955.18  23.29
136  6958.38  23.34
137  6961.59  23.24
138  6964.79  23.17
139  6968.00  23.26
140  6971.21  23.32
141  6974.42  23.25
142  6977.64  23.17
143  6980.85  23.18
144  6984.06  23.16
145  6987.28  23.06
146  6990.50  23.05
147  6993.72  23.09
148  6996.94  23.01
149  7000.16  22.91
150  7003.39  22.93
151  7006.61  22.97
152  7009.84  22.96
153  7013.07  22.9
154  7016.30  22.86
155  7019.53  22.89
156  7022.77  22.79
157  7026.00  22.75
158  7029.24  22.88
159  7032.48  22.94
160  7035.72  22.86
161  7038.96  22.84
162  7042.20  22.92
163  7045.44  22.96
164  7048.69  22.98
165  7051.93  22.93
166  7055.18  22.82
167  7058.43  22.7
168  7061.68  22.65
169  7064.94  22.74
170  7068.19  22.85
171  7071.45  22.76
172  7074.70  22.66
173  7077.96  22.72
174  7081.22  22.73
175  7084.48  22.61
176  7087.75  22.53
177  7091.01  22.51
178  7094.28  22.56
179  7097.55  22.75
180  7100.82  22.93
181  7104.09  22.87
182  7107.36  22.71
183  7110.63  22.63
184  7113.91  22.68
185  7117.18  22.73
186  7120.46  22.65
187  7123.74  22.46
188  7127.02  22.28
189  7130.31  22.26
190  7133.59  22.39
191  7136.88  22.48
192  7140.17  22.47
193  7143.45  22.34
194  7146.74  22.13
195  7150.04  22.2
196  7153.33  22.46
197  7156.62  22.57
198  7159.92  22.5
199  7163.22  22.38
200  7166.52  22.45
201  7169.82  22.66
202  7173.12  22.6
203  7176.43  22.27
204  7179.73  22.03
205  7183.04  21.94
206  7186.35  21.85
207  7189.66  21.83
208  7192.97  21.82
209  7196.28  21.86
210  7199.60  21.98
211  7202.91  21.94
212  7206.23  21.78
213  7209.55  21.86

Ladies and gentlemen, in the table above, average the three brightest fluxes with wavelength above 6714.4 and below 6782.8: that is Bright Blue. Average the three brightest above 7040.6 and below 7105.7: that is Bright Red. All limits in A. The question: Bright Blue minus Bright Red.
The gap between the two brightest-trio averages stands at 1.24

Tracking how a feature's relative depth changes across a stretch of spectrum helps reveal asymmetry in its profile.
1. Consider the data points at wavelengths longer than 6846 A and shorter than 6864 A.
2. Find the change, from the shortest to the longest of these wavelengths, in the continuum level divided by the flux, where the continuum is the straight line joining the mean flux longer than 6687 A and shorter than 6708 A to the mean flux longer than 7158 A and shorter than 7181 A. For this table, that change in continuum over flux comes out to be -0.0199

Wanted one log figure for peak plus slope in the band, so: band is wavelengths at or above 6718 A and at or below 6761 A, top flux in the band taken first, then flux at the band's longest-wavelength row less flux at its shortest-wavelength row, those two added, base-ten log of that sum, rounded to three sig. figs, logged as 1.38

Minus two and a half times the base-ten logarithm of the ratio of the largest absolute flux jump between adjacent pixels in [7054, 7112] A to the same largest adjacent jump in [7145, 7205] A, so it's 0.6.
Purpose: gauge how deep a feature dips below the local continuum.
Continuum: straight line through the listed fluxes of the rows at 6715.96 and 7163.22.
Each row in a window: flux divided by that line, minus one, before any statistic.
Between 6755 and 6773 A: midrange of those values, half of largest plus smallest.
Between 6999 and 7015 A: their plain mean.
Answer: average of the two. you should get 0.0044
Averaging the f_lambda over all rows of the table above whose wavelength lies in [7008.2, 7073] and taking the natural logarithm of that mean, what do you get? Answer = 3.129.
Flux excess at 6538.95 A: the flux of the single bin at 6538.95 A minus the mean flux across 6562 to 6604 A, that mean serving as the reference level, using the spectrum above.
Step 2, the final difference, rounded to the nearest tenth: 1.0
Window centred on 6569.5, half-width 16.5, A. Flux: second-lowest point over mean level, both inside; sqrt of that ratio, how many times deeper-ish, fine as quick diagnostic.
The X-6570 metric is 0.960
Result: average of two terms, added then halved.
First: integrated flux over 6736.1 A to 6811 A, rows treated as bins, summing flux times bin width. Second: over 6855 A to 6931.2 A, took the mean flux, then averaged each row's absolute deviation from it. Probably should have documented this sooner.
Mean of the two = 898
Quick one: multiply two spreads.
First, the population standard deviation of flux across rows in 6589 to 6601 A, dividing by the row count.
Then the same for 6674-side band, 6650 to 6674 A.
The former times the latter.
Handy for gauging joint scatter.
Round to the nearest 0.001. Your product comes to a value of 0.016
